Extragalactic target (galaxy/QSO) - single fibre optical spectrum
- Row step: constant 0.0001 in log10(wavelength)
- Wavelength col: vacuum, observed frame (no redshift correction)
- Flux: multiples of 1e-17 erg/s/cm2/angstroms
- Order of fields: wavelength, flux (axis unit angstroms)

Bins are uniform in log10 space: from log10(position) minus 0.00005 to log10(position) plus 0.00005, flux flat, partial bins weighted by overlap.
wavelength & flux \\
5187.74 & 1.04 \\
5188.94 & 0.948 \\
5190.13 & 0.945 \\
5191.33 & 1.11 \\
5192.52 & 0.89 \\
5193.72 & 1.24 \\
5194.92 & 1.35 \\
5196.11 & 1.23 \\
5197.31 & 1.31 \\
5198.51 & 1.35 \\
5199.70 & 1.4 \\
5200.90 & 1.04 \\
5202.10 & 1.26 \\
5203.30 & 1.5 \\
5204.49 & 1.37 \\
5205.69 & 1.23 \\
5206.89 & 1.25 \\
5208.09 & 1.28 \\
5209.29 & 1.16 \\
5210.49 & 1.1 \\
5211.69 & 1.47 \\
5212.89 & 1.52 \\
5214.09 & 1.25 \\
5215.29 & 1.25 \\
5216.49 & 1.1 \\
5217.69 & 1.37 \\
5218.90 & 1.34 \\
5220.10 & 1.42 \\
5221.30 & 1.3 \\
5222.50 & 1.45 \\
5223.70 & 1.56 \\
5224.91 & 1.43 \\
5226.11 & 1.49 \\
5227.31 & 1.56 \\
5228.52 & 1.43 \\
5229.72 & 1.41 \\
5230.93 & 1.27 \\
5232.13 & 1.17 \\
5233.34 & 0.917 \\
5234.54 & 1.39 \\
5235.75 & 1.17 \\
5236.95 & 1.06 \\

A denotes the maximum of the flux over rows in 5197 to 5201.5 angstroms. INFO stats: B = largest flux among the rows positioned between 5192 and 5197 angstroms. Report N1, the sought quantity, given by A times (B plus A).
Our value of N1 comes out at 3.85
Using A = 1.4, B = 1.35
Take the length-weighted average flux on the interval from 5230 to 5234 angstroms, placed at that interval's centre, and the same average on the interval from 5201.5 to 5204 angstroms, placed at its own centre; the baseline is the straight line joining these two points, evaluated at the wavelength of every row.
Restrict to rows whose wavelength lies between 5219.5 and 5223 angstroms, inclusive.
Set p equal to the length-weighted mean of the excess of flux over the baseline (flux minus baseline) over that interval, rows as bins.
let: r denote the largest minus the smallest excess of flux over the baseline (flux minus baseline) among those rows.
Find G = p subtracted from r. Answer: 0.00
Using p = 0.16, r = 0.16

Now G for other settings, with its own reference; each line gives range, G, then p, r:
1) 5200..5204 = 0.59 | -0.11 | 0.48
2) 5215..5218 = 0.32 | -0.05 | 0.28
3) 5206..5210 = 0.22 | -0.11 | 0.11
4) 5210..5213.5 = 0.38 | 0.06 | 0.44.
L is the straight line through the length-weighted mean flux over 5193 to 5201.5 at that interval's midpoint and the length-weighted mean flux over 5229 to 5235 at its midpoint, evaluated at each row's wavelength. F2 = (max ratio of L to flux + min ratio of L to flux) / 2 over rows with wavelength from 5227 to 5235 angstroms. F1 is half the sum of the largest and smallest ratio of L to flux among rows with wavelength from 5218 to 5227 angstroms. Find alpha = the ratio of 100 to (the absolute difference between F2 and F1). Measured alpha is 522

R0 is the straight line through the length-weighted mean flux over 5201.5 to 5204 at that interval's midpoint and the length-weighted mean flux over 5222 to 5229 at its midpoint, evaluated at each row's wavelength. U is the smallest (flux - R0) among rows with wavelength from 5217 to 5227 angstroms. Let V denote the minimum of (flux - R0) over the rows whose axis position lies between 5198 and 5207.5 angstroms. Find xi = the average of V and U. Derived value -0.25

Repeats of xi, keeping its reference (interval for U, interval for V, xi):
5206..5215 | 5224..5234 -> -0.46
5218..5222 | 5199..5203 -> -0.25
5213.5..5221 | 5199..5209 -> -0.34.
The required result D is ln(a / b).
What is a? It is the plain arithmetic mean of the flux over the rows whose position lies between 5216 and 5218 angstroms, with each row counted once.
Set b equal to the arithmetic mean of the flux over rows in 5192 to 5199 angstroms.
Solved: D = 0.01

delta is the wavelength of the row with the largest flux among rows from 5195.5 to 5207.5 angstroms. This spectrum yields 5203.30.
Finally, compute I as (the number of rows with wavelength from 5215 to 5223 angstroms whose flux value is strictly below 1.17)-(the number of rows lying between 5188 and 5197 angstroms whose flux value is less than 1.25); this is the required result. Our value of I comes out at -5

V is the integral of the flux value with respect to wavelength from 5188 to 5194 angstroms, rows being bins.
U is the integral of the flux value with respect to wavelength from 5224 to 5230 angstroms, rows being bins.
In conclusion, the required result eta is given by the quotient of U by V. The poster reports 1.45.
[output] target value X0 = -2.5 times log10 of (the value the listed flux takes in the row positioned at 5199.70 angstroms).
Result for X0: -0.365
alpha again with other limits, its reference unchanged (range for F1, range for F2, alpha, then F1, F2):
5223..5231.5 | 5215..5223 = 880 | 0.88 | 1.00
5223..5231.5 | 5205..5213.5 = 1000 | 0.88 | 0.98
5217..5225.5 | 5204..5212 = 829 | 0.88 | 1.00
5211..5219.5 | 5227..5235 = 1131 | 0.98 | 1.07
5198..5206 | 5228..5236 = 1338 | 1.03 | 1.10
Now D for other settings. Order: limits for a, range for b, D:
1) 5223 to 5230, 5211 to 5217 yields 0.12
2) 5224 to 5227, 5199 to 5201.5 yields 0.18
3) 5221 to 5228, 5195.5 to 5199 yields 0.12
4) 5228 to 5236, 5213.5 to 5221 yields -0.03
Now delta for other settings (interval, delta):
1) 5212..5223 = 5212.89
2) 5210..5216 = 5212.89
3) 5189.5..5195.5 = 5194.92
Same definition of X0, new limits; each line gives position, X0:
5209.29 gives -0.161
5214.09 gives -0.242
